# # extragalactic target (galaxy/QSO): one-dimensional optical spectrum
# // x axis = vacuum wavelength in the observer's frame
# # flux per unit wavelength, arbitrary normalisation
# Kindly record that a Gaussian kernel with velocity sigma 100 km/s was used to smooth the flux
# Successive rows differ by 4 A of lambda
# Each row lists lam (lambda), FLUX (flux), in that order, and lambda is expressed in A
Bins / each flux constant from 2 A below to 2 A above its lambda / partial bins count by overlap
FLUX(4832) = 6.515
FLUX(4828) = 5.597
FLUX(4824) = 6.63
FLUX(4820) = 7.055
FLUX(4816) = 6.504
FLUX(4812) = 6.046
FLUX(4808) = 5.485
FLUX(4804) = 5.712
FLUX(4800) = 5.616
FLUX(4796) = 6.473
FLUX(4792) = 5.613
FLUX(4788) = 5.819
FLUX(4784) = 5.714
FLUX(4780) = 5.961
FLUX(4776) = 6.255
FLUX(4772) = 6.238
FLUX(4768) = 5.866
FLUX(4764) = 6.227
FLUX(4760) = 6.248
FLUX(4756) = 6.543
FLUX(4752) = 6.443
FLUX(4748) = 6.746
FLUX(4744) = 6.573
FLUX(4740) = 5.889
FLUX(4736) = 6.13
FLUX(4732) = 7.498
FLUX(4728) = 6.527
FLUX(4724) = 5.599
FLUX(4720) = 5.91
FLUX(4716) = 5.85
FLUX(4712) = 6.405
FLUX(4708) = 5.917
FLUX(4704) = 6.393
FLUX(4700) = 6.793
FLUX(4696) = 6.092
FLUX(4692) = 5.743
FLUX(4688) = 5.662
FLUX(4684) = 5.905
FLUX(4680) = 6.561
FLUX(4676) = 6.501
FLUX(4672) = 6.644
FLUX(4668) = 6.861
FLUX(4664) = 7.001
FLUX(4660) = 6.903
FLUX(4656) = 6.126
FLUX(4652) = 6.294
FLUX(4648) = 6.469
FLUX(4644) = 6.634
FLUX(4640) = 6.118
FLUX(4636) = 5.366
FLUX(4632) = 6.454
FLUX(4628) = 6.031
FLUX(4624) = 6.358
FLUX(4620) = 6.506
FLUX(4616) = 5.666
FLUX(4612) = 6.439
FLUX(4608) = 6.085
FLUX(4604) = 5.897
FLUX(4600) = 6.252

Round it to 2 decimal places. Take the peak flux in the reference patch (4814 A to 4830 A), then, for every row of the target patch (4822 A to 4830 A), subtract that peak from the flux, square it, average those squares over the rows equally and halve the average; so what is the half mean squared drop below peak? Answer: 0.58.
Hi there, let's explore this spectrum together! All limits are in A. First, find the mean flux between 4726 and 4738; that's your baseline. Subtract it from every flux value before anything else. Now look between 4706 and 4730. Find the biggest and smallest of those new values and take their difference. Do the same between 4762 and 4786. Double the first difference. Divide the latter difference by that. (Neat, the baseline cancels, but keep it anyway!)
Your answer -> 0.29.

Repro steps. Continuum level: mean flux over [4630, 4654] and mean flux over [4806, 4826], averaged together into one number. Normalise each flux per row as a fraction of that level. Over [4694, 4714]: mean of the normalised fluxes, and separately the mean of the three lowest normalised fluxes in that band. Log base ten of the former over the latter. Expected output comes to 0.013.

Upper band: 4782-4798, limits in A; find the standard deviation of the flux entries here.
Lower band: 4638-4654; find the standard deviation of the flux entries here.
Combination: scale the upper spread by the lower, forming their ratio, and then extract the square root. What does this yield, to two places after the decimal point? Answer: 1.32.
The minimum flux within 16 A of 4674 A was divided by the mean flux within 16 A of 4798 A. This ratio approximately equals 0.97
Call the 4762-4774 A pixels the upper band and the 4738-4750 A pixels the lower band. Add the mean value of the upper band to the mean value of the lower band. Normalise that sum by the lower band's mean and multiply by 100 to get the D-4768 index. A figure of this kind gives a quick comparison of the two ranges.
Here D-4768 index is 195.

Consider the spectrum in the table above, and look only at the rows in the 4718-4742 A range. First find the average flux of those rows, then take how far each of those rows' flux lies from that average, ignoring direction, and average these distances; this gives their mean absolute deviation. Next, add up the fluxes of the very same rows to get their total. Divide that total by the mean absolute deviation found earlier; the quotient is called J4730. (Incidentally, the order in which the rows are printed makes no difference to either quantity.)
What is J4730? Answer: 75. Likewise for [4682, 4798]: 526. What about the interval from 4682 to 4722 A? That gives 214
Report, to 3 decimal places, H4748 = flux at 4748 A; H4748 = 6.746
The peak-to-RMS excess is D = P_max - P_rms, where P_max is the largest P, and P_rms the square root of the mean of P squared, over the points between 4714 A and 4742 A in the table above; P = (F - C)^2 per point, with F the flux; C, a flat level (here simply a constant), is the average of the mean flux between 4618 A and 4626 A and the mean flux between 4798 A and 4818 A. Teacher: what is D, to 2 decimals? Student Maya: 1.11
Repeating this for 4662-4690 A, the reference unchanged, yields 0.36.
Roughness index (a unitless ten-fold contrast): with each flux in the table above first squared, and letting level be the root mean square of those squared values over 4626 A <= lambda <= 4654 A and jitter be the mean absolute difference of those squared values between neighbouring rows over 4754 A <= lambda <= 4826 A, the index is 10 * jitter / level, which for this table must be 1.11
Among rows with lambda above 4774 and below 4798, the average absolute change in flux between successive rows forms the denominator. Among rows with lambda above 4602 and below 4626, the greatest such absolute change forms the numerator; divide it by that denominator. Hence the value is 2.5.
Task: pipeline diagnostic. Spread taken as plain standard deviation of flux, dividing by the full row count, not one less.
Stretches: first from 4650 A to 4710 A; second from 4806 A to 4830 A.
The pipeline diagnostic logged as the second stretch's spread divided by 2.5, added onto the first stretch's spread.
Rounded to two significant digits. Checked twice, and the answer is 0.65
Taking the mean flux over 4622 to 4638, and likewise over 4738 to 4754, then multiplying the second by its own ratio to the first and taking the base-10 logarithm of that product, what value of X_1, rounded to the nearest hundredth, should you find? 0.83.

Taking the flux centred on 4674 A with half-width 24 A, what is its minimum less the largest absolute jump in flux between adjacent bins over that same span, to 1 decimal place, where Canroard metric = 4.9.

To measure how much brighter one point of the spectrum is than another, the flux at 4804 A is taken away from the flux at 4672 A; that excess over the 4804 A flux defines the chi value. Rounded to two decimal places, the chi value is 0.93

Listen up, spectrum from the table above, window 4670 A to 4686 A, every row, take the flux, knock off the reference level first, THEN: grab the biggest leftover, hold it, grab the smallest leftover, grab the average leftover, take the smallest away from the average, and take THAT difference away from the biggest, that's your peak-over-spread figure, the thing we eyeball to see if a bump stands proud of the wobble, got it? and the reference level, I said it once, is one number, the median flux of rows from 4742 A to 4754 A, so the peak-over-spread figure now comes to -0.43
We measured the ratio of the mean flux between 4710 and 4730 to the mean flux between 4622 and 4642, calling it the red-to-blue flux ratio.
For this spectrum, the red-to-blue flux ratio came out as 1.00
